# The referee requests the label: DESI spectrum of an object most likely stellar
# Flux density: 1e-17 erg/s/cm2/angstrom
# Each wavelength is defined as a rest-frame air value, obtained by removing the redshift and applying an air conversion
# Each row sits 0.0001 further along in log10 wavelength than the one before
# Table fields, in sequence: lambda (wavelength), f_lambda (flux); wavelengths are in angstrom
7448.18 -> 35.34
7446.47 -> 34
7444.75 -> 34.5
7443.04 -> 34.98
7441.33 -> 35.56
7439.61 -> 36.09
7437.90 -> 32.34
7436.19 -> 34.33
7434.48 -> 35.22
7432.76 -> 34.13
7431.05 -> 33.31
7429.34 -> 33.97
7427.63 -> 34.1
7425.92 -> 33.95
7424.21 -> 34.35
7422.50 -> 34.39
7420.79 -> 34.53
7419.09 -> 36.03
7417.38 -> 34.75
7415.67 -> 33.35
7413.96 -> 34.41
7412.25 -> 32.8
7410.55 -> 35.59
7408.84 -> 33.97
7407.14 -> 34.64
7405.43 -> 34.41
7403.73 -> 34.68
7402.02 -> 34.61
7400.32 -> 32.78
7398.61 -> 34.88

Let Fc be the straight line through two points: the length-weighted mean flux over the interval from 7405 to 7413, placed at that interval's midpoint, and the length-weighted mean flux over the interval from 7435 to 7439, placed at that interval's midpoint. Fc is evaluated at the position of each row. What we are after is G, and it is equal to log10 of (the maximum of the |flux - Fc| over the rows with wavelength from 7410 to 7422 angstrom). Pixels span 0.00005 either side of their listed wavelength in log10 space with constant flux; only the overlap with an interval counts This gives 0.29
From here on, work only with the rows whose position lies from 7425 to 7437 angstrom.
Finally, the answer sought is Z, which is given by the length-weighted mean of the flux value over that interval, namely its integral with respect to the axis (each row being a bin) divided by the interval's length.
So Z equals 34.1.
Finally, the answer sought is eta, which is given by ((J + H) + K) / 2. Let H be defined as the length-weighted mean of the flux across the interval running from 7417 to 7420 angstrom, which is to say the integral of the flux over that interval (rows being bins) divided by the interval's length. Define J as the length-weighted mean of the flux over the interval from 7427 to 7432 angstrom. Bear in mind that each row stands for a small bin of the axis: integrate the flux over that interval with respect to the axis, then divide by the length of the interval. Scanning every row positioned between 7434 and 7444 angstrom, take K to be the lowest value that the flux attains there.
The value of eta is 50.8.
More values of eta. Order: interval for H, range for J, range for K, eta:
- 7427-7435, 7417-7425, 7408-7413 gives 50.9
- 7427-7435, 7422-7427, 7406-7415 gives 50.5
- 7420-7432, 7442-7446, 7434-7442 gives 50.6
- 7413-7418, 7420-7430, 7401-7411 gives 51.1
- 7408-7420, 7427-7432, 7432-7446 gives 50.3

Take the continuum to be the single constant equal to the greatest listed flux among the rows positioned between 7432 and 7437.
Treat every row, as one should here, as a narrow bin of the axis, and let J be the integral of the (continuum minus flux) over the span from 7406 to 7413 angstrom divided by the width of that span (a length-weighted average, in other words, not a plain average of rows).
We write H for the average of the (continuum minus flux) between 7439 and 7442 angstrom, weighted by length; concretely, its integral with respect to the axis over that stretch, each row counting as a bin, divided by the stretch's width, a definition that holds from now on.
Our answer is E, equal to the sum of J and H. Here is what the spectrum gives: 0.34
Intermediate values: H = -0.6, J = 0.94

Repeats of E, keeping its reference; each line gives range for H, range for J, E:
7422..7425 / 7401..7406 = 1.56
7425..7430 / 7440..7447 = 1.54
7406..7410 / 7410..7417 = 2.01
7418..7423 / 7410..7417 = 1.41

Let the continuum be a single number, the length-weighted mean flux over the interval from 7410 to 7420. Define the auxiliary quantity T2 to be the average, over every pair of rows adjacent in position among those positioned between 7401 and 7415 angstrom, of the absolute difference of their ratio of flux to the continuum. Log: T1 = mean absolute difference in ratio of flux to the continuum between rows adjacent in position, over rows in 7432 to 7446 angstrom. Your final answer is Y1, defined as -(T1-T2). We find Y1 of -0.008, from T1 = 0.039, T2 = 0.0301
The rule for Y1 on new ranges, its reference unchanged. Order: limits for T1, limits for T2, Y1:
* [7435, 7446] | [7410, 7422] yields 0.004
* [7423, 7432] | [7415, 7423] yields 0.022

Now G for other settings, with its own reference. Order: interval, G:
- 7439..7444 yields 0.38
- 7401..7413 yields 0.16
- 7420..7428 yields -0.33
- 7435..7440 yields 0.38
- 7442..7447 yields 0.14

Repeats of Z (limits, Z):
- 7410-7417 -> 34.0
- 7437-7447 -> 34.6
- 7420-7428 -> 34.3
